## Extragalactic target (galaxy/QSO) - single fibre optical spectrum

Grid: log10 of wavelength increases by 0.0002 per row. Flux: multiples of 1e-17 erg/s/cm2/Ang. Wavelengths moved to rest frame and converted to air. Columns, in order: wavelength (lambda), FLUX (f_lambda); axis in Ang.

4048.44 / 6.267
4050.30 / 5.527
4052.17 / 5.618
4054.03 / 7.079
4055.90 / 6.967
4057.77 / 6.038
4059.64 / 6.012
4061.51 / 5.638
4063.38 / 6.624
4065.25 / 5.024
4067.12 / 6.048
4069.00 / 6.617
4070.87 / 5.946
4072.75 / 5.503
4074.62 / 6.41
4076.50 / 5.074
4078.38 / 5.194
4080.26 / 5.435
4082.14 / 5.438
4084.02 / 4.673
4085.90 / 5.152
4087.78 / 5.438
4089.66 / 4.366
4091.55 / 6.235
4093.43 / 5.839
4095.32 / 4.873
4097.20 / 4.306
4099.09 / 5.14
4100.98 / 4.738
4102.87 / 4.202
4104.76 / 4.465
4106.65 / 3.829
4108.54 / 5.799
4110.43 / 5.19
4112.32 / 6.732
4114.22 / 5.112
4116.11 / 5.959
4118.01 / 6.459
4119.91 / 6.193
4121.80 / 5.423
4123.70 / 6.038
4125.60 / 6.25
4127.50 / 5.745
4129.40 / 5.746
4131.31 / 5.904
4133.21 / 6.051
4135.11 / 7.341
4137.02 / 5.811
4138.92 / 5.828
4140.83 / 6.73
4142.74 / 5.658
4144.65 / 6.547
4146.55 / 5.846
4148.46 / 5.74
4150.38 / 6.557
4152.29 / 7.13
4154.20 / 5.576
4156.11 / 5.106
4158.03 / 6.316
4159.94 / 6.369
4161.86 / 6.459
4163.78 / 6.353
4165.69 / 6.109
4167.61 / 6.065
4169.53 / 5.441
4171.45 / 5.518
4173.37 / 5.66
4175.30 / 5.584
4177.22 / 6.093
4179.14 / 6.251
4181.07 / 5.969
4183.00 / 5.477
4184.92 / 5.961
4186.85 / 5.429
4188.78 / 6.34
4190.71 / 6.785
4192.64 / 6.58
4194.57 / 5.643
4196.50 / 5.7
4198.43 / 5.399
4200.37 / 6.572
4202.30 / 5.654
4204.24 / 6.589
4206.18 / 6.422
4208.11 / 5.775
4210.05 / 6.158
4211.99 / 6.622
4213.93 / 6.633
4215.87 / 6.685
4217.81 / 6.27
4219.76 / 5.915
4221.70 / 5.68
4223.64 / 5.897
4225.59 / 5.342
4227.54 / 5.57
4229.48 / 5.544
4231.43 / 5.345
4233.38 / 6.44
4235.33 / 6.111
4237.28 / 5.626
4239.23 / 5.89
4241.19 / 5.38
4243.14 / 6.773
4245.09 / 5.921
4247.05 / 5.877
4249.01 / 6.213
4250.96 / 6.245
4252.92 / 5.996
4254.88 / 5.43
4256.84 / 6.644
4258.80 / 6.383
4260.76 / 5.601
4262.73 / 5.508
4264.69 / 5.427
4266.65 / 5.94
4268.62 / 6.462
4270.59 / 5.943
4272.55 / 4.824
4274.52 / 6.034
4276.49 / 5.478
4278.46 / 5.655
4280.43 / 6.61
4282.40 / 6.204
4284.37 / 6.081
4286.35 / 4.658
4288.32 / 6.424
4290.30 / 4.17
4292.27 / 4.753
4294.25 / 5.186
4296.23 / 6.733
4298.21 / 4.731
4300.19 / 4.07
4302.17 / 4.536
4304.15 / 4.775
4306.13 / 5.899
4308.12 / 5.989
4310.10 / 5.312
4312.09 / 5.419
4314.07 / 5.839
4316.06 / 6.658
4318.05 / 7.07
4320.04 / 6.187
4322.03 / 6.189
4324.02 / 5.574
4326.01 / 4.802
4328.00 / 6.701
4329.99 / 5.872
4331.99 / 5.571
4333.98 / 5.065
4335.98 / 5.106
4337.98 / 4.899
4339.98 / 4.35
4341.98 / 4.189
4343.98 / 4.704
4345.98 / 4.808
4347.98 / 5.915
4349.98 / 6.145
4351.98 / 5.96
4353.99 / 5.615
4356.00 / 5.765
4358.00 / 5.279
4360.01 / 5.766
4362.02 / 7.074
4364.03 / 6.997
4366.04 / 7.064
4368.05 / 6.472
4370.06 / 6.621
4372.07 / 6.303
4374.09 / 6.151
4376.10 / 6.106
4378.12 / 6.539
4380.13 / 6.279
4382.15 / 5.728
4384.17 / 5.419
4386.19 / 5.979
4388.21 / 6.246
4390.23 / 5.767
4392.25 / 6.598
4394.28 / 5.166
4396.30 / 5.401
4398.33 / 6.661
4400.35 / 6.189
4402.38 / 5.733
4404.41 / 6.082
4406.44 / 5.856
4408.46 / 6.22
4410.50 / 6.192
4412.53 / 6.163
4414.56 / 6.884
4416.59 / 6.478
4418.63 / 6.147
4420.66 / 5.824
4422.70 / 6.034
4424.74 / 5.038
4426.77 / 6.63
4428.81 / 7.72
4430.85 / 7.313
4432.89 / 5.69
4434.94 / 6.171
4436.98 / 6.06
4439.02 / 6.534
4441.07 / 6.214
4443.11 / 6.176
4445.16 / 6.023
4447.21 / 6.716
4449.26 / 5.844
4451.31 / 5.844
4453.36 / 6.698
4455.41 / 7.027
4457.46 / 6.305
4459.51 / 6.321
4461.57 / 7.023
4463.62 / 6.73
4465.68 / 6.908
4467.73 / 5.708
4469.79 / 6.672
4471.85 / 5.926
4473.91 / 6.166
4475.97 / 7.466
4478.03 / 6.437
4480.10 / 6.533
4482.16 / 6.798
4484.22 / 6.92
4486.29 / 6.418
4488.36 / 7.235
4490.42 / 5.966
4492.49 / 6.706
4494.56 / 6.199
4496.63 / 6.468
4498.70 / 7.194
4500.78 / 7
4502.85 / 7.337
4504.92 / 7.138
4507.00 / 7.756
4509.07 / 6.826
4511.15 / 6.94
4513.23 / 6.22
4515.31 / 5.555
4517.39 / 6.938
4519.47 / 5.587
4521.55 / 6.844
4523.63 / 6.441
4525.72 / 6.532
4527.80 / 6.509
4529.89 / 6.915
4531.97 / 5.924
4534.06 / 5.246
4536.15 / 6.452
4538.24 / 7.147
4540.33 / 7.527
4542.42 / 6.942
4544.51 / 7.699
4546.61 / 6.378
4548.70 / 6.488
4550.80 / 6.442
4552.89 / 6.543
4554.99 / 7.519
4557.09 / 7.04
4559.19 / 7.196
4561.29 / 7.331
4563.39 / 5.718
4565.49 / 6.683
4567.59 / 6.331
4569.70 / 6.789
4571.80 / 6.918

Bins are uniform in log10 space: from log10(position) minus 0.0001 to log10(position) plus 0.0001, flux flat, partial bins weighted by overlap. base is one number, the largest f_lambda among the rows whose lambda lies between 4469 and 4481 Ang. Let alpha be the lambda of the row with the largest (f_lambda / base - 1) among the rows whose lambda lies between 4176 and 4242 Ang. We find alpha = 4190.71 Ang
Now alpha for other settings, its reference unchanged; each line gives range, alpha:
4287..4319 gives 4318.05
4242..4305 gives 4243.14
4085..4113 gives 4112.32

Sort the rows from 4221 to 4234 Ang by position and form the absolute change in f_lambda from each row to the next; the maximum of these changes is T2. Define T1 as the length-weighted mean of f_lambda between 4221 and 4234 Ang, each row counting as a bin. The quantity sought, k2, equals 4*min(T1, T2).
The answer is 4.4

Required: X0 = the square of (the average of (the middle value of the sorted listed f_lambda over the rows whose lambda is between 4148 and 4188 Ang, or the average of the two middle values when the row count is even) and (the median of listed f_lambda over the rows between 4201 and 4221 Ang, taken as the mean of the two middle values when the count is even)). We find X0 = 38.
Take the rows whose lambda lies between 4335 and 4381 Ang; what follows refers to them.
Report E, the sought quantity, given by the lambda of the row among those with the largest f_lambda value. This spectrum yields 4362.02 Ang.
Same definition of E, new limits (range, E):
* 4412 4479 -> 4428.81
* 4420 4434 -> 4428.81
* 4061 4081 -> 4063.38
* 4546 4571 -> 4554.99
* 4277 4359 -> 4318.05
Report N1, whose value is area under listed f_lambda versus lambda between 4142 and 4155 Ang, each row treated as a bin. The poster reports 80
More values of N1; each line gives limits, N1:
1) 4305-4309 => 24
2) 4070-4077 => 40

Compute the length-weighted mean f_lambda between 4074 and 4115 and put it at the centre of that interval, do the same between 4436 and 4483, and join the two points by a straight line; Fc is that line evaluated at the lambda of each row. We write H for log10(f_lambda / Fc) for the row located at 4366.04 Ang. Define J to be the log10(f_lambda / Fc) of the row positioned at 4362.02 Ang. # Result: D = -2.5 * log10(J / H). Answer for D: 0.0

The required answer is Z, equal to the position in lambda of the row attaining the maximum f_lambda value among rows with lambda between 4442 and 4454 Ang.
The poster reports 4447.21 Ang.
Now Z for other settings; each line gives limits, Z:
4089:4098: 4091.55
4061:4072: 4063.38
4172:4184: 4179.14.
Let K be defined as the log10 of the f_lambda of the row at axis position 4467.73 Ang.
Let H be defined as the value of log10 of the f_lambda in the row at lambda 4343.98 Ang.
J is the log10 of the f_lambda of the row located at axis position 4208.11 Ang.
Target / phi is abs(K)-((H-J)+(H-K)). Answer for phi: 0.93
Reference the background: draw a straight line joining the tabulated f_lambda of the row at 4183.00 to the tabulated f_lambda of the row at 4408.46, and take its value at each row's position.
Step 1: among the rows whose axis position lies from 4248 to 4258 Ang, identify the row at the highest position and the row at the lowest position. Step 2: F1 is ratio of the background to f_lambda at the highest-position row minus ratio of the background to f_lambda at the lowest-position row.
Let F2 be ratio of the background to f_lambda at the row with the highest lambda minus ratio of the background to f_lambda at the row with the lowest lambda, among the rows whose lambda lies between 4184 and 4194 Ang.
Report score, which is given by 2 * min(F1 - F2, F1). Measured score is -0.1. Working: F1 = -0.06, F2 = -0.08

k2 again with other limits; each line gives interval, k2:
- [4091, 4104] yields 3.9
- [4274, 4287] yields 5.7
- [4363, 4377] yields 2.4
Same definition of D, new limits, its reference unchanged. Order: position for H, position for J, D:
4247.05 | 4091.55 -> -1.9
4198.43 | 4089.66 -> -2.2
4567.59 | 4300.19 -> -1.7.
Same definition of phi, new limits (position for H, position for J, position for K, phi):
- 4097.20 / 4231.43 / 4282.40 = 1.05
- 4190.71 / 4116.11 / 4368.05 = 0.73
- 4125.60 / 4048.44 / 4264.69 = 0.67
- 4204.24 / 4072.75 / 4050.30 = 0.59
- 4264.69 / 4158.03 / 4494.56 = 0.92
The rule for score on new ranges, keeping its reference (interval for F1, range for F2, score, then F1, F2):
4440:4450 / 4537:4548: -0.1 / 0.07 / 0.12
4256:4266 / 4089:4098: 0.4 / 0.20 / 0.02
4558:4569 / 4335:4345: 0.1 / 0.13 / 0.11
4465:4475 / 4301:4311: 0.2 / 0.12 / -0.18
